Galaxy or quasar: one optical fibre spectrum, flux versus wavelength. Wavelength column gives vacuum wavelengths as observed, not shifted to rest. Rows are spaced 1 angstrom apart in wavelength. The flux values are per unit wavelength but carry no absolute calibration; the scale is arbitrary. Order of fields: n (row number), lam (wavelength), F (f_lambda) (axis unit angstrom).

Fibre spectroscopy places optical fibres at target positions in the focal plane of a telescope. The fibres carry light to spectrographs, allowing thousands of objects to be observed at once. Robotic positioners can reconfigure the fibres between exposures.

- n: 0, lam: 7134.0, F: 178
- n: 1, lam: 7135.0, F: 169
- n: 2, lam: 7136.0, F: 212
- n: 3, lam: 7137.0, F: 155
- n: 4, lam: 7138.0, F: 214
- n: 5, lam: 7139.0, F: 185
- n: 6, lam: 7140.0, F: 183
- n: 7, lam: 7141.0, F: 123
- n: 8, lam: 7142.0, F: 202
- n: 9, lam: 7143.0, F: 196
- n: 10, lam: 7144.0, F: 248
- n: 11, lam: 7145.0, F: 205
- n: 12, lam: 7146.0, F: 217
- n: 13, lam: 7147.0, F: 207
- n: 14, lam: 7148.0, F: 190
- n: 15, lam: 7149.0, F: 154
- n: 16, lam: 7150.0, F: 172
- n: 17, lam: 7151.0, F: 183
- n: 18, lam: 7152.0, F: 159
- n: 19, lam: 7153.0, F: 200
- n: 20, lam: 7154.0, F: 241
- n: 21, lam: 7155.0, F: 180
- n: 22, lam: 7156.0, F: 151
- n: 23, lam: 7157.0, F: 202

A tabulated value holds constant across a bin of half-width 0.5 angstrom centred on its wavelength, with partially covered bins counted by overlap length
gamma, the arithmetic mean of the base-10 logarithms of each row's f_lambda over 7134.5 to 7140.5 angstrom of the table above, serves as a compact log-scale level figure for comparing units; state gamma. 2.27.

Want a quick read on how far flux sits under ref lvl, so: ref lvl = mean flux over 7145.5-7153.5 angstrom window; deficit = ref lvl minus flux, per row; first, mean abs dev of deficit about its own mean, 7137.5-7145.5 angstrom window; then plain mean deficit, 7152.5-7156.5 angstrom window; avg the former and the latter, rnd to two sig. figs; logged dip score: 7.7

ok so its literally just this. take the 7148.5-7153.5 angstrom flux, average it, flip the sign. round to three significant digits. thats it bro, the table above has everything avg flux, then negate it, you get -174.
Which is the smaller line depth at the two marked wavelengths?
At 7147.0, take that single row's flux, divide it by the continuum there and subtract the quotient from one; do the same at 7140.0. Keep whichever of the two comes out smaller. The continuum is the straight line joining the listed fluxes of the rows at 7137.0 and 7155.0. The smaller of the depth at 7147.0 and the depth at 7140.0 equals -0.23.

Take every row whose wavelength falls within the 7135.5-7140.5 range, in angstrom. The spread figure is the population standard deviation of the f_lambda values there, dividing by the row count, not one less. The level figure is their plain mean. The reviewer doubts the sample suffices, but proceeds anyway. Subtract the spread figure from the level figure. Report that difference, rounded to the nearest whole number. 168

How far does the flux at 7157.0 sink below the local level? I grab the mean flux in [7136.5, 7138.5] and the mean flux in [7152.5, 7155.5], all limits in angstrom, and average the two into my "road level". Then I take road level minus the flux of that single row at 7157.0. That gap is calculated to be -6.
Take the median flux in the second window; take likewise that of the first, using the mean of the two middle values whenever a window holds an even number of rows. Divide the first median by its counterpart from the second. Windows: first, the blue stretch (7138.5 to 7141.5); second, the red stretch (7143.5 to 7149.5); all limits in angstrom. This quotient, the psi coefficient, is 0.89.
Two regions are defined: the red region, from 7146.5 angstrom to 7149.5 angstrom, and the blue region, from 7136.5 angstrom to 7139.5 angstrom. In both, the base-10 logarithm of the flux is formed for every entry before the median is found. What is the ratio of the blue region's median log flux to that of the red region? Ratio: 0.99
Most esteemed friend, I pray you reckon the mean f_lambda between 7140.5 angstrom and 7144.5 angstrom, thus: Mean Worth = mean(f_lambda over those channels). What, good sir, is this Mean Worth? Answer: 192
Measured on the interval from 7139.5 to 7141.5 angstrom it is 153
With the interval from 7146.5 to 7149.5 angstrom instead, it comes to 184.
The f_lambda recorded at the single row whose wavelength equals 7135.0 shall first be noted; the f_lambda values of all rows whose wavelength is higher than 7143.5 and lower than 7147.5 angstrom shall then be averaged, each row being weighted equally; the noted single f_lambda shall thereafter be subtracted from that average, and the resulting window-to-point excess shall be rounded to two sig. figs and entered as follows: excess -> 50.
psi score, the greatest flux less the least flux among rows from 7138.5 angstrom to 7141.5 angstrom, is 62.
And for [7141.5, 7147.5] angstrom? 52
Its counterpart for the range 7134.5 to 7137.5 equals 57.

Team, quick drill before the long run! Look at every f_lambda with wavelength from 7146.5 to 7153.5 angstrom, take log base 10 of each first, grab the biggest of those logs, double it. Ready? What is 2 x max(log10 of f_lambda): 4.63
